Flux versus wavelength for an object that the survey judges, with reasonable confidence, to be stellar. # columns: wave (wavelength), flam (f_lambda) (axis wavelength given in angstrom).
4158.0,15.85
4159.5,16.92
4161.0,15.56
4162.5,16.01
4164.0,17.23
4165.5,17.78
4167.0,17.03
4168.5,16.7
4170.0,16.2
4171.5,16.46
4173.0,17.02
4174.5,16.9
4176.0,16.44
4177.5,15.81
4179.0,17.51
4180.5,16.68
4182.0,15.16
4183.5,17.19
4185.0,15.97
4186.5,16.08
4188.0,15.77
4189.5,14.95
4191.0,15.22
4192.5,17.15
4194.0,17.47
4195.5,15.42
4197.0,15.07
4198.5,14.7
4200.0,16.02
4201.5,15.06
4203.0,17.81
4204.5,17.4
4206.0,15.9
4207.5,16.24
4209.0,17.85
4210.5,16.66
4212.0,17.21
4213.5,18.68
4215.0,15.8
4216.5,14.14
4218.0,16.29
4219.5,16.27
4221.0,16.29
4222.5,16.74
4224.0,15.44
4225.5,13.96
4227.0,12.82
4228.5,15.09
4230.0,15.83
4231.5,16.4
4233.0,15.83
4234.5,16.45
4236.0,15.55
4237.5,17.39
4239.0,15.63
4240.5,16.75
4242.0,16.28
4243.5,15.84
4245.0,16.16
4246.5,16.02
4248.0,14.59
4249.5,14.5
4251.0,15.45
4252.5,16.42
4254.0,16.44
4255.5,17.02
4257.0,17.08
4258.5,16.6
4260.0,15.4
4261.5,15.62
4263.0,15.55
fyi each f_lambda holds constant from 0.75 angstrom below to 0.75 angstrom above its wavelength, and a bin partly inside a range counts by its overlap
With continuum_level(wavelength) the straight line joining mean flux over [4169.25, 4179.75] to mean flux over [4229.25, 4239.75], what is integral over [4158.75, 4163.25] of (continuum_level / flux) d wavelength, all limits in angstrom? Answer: 4.66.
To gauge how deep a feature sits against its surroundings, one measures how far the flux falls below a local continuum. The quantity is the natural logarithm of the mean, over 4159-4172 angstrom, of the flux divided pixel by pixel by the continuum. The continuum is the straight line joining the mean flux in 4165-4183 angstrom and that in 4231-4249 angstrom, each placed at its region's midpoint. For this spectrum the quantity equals -0.003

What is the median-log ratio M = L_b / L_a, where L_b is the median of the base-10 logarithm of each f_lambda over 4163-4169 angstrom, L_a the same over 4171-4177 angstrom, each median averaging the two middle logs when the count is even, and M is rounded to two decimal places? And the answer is 1.01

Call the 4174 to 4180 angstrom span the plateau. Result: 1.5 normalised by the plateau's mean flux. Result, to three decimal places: 0.090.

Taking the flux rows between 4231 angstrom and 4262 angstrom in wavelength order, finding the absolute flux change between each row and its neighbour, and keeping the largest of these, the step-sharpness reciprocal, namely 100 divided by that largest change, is 54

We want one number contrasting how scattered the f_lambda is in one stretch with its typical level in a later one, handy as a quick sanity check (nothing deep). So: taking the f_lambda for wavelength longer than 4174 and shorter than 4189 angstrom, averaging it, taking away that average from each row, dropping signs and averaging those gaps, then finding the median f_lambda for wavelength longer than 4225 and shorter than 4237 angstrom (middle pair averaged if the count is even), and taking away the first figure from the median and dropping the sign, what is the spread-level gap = 15.1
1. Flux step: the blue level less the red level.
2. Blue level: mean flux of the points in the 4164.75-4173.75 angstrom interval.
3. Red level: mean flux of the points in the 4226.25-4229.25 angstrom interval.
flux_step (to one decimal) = 2.9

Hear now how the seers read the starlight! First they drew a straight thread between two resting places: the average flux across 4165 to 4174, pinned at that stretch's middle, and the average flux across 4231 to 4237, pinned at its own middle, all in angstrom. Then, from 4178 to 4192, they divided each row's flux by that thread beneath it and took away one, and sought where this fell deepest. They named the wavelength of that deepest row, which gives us 4189.5 angstrom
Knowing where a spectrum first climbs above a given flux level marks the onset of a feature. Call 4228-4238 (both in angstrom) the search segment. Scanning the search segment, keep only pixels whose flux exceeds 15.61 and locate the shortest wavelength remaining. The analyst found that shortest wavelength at 4230.0 angstrom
